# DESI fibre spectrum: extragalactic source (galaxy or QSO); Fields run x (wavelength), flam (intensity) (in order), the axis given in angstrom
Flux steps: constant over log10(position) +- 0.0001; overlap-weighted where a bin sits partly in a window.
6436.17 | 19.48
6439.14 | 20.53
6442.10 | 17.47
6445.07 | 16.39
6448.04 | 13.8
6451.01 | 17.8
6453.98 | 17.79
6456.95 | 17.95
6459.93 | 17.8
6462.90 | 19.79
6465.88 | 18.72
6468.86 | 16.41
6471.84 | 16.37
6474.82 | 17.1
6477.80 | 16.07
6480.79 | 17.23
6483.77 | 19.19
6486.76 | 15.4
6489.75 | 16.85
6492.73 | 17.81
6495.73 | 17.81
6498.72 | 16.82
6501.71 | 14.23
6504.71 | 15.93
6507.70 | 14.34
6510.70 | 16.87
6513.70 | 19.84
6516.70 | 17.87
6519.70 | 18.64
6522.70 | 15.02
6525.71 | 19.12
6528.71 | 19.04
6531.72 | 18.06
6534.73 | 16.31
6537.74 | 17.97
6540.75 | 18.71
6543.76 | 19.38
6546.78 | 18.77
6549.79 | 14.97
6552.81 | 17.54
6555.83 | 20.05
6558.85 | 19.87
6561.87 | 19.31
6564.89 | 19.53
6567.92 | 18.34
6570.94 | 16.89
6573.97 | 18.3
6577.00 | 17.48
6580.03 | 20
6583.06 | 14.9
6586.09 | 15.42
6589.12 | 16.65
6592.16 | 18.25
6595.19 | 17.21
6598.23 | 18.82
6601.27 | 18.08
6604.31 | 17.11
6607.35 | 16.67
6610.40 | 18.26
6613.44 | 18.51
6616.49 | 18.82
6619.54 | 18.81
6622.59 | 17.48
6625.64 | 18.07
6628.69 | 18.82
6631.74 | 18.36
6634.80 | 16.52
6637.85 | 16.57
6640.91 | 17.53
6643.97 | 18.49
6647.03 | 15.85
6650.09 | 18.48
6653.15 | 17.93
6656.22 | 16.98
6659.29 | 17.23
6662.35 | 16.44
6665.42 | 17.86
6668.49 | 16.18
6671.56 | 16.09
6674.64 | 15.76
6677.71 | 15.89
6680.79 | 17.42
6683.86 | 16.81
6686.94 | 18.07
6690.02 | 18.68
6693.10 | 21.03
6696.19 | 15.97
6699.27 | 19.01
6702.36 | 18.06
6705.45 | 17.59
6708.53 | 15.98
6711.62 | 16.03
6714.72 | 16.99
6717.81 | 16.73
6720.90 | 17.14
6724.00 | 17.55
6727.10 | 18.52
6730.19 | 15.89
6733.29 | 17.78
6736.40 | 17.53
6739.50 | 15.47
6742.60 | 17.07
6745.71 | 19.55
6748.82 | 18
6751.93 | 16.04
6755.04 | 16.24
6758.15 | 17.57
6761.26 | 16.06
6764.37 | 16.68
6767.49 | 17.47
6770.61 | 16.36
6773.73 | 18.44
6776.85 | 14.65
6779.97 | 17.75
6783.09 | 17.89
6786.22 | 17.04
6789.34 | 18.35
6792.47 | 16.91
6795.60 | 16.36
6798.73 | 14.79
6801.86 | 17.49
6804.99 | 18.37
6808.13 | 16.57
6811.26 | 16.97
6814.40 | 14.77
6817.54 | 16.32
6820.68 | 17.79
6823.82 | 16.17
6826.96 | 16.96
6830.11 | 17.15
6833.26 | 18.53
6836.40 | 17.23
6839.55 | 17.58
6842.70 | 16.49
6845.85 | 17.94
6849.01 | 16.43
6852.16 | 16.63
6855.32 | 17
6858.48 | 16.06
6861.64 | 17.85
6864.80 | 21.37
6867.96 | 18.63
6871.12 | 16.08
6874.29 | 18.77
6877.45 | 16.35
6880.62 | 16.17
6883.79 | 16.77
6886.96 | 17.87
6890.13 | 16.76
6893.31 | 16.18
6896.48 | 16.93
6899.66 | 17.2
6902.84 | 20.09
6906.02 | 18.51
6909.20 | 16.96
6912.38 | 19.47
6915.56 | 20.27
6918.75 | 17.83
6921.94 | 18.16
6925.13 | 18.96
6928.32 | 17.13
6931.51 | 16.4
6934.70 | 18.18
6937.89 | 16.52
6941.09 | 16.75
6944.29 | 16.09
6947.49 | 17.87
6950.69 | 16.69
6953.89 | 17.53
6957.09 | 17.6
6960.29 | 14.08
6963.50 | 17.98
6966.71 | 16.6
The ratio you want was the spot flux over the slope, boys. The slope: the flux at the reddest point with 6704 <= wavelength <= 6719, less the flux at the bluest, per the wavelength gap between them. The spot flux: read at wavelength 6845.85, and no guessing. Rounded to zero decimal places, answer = -258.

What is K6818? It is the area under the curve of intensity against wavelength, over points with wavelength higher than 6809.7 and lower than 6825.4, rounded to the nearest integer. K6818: 258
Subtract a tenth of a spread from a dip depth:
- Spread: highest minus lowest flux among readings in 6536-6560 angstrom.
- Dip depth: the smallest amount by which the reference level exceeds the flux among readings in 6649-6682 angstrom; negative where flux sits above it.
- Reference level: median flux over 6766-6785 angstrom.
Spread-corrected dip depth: -1.38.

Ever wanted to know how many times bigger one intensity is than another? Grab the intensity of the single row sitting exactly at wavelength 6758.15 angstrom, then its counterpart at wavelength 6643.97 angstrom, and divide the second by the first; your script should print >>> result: 1.05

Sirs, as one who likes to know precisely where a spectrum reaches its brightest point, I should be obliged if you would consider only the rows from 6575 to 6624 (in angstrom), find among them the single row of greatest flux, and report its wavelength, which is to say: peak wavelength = 6580.03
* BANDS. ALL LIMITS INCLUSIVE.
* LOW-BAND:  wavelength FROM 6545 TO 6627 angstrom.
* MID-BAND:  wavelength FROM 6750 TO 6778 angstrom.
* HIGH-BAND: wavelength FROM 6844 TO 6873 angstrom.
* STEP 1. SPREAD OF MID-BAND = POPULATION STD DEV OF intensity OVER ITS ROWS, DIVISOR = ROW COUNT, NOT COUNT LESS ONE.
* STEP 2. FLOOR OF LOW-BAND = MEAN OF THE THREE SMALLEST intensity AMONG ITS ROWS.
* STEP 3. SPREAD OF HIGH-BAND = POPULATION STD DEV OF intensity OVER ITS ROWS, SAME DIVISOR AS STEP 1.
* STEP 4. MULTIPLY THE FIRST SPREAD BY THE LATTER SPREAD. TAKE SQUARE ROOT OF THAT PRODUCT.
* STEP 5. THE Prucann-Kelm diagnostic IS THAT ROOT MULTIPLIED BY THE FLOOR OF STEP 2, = 19.4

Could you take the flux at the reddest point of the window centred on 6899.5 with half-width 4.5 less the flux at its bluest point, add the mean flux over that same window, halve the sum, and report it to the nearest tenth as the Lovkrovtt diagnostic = 10.6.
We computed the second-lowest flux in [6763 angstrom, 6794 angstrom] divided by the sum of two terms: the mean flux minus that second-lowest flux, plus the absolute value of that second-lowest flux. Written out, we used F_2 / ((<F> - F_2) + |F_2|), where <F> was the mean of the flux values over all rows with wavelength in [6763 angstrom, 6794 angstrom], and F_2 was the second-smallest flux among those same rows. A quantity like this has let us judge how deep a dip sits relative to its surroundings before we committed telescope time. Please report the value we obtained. 0.954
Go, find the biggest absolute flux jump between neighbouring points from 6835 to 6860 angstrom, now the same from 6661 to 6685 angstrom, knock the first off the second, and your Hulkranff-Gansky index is 0.2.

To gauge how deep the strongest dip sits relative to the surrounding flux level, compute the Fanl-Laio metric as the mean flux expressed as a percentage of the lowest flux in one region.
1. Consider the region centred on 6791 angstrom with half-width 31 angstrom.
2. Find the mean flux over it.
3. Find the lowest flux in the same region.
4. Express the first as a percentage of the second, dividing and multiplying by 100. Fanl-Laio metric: 115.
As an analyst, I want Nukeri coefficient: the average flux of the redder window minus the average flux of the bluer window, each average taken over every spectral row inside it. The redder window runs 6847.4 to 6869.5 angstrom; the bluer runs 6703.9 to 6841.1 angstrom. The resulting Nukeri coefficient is 0.70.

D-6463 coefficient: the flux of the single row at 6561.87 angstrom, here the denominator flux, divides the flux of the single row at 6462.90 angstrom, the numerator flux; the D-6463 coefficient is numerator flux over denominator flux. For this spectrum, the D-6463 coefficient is 1.02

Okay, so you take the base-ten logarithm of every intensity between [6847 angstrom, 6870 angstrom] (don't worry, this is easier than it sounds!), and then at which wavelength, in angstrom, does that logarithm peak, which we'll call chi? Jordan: 6864.80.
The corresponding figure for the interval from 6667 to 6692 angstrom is 6690.02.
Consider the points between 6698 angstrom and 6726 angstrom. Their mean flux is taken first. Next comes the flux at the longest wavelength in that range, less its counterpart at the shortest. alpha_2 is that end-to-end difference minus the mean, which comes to -18.7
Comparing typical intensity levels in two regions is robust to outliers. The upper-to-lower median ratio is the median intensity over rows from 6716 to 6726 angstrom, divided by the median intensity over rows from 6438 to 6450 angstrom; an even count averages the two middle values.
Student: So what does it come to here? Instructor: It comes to 1.01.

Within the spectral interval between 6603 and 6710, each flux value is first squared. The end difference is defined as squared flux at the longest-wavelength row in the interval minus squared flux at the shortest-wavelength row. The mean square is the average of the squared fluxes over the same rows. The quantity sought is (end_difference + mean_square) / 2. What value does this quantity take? 136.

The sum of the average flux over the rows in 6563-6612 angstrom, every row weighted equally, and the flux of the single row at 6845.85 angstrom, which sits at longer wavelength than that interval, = 35.6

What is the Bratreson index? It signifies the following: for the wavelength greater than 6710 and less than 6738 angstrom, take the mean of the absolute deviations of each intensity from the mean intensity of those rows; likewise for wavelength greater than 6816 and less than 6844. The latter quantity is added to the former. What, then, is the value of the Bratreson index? 1.22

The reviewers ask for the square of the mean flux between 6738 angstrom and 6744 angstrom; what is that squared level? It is 265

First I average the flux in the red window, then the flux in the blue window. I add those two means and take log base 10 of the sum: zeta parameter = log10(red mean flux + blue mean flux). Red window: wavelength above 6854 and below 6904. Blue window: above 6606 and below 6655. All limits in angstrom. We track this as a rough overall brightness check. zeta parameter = 1.55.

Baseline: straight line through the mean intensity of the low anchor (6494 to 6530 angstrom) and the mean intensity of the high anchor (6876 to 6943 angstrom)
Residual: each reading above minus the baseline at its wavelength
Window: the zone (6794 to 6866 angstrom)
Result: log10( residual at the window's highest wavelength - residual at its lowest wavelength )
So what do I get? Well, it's 0.7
